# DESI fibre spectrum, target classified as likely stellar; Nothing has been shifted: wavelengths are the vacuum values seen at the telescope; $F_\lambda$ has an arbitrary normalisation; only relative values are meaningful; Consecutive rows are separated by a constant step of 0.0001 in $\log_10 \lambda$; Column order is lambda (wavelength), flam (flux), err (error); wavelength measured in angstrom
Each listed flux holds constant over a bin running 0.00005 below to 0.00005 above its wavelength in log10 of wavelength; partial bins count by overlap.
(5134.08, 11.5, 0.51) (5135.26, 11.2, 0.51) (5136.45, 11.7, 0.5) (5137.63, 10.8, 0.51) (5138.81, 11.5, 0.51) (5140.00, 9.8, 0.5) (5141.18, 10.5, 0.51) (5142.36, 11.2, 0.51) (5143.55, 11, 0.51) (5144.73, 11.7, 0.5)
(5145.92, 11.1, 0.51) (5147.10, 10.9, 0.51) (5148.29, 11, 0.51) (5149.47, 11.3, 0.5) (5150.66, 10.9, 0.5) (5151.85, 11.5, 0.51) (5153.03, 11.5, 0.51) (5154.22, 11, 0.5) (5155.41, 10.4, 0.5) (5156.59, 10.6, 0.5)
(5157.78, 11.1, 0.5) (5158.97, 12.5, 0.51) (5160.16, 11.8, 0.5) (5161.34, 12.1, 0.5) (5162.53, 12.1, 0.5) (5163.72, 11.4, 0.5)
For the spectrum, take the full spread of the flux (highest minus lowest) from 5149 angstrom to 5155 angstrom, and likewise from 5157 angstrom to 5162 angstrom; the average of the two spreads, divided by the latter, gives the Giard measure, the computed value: 0.71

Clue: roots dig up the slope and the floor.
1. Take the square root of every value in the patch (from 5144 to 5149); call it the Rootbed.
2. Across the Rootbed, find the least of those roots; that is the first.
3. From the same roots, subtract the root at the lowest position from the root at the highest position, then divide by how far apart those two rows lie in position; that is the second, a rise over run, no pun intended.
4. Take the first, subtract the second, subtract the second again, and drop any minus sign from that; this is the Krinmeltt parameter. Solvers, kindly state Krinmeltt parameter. 3.36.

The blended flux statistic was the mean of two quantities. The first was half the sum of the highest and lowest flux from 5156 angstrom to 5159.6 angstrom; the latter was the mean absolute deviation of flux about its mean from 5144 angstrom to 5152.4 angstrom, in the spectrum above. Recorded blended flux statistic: 5.90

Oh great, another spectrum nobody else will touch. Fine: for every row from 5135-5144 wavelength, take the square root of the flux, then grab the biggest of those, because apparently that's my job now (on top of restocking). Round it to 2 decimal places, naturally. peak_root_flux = 3.42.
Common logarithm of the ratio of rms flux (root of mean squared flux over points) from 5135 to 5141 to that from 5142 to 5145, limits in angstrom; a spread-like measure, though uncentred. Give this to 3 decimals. -0.011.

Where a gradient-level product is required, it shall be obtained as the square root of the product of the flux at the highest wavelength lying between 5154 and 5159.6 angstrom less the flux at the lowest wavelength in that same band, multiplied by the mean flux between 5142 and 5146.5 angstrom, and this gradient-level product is 4.1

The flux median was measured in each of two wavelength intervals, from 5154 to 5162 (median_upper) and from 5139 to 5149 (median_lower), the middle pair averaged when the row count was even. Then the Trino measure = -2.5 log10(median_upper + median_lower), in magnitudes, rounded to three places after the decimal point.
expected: -3.361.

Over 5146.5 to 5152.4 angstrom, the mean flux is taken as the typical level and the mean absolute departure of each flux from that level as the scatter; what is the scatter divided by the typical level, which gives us 0.020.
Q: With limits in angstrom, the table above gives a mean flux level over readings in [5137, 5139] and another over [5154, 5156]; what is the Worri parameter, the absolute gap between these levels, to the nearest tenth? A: 0.5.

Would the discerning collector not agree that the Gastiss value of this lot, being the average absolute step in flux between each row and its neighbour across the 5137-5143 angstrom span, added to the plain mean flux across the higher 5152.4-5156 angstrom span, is 11.9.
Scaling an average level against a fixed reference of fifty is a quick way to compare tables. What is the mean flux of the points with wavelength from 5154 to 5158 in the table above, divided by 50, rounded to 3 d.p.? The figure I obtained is 0.215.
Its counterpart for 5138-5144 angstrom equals 0.216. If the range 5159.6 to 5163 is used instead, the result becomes 0.240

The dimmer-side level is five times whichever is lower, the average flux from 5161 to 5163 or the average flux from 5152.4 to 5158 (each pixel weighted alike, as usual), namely 54.6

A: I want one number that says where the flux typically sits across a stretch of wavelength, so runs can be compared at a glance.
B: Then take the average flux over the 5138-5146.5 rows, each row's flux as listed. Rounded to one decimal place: 11.0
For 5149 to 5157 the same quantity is 11.0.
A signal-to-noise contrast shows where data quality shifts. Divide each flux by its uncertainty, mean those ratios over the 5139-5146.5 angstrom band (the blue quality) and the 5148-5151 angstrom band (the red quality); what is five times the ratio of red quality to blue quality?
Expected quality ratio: 5.12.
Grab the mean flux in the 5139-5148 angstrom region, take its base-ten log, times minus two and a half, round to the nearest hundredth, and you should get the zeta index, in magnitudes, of -2.59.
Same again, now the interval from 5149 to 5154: -2.63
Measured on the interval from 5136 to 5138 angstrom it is -2.63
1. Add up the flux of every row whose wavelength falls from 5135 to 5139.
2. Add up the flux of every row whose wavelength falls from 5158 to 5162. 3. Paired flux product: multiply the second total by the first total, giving 1645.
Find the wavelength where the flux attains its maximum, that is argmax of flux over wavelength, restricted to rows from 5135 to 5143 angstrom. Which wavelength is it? 5136.45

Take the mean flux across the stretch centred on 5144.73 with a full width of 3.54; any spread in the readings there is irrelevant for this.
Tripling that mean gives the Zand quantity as 33.8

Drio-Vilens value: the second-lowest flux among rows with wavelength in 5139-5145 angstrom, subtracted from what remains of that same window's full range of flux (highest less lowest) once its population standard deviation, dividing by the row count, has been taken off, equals -9.2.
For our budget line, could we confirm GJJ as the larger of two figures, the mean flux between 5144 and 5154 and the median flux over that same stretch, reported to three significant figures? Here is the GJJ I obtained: 11.2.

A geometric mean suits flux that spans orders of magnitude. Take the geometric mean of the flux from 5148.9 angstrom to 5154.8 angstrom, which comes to 11.2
